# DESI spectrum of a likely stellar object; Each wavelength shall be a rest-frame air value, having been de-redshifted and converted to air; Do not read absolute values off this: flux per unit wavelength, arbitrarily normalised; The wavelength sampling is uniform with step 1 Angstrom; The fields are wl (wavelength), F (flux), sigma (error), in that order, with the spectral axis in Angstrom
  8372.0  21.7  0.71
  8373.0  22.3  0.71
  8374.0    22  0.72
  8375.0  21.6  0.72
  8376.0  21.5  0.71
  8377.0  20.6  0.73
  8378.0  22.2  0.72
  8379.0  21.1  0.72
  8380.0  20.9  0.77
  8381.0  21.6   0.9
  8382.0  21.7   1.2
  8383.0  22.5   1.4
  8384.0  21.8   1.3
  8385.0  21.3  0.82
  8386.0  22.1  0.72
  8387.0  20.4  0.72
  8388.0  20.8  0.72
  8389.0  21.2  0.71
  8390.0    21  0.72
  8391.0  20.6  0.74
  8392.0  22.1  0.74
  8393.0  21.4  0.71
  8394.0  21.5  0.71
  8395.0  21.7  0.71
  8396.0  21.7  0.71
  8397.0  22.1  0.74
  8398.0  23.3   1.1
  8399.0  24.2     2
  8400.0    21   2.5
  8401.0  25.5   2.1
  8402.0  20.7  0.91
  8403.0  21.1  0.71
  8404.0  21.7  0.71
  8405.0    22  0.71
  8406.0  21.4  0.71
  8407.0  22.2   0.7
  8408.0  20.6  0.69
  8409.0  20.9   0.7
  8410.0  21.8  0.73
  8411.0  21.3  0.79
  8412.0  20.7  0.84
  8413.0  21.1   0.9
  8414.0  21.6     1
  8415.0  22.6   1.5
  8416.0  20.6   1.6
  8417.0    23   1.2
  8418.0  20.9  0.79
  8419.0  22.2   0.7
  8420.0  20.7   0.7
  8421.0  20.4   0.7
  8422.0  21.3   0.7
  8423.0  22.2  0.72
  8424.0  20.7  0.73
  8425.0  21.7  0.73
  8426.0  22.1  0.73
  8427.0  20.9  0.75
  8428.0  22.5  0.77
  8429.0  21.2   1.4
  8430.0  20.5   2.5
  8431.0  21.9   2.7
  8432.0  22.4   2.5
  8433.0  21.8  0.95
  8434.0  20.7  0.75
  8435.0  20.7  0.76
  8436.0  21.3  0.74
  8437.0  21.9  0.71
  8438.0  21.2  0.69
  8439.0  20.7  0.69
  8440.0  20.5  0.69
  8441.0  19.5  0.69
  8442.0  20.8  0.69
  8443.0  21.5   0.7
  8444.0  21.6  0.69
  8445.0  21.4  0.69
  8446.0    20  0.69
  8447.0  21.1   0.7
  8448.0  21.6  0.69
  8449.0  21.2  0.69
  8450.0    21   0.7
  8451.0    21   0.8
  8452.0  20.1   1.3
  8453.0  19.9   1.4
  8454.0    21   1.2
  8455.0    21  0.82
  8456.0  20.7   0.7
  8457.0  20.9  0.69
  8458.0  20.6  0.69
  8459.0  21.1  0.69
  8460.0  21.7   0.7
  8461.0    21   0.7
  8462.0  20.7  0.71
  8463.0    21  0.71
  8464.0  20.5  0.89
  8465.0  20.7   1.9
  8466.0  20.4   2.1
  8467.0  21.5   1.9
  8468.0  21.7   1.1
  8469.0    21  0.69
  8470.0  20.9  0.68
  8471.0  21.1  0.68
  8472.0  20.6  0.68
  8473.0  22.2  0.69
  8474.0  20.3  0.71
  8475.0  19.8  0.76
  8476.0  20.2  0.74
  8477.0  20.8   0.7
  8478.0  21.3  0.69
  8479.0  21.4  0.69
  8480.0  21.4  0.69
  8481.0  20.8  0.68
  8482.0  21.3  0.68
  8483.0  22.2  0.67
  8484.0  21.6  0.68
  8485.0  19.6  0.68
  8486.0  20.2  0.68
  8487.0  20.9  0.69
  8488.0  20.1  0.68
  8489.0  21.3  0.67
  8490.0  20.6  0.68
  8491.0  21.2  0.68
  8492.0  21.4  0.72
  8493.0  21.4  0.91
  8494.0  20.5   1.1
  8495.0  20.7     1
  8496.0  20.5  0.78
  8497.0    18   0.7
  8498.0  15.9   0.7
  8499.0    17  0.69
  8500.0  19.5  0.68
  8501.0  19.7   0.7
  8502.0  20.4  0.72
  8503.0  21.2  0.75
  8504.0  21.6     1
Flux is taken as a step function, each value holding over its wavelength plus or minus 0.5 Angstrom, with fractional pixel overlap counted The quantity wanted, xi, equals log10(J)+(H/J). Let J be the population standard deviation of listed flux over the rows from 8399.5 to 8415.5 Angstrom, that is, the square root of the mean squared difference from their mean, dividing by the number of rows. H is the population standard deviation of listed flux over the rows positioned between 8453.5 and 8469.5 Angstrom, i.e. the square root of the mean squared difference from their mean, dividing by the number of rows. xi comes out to 0.39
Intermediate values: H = 0.38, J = 1.14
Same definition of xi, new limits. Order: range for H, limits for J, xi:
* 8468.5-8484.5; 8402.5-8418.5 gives 0.76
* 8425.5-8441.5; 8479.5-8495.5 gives 1.05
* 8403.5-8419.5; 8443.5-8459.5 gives 1.11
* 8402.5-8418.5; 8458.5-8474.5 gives 1.07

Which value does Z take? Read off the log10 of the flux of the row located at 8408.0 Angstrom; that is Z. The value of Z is 1.314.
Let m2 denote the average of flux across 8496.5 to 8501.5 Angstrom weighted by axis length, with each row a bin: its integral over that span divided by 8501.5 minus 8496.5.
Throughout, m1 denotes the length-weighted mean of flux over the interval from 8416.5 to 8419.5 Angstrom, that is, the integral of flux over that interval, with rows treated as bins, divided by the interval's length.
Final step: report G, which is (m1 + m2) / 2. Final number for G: 20.03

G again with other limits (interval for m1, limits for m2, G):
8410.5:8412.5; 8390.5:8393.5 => 21.18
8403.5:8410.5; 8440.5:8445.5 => 21.24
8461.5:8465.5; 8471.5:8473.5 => 21.06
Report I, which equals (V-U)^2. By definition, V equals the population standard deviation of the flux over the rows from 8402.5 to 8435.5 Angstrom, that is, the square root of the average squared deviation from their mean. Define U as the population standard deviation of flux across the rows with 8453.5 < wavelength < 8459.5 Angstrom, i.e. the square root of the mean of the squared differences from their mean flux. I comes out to 0.28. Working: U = 0.18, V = 0.7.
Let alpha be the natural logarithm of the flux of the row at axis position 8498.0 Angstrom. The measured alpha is 2.77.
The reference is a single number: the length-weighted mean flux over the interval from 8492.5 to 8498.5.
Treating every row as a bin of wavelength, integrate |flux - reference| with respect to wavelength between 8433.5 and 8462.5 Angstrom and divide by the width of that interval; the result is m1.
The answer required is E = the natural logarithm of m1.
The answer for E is 0.34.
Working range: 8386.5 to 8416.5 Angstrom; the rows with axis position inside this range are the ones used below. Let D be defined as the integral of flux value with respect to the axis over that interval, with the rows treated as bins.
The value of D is 649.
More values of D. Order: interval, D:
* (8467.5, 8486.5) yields 398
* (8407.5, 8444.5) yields 788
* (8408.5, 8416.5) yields 171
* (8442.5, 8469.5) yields 566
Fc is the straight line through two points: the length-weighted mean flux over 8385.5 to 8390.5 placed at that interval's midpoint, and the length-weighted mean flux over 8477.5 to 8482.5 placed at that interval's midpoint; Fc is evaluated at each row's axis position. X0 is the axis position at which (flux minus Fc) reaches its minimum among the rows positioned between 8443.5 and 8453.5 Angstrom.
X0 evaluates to 8453.0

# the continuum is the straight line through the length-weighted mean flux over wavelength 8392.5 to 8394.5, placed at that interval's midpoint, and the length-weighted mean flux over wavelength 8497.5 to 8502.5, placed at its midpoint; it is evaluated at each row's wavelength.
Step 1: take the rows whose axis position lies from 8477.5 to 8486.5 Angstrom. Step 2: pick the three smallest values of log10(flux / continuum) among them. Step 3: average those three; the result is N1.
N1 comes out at 0.028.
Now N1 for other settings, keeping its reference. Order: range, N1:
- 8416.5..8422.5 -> -0.001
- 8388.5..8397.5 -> -0.013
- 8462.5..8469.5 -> 0.023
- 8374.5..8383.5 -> -0.020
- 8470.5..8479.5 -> 0.020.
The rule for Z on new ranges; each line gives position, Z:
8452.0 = 1.303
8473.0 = 1.346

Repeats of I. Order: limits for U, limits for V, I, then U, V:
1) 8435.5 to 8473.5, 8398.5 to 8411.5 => 0.68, 0.55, 1.4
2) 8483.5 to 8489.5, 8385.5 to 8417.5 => 0.14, 0.71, 1.1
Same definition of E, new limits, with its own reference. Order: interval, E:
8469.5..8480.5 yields 0.34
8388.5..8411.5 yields 0.83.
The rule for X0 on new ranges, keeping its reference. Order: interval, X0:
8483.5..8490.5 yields 8485.0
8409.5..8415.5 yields 8412.0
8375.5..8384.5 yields 8377.0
